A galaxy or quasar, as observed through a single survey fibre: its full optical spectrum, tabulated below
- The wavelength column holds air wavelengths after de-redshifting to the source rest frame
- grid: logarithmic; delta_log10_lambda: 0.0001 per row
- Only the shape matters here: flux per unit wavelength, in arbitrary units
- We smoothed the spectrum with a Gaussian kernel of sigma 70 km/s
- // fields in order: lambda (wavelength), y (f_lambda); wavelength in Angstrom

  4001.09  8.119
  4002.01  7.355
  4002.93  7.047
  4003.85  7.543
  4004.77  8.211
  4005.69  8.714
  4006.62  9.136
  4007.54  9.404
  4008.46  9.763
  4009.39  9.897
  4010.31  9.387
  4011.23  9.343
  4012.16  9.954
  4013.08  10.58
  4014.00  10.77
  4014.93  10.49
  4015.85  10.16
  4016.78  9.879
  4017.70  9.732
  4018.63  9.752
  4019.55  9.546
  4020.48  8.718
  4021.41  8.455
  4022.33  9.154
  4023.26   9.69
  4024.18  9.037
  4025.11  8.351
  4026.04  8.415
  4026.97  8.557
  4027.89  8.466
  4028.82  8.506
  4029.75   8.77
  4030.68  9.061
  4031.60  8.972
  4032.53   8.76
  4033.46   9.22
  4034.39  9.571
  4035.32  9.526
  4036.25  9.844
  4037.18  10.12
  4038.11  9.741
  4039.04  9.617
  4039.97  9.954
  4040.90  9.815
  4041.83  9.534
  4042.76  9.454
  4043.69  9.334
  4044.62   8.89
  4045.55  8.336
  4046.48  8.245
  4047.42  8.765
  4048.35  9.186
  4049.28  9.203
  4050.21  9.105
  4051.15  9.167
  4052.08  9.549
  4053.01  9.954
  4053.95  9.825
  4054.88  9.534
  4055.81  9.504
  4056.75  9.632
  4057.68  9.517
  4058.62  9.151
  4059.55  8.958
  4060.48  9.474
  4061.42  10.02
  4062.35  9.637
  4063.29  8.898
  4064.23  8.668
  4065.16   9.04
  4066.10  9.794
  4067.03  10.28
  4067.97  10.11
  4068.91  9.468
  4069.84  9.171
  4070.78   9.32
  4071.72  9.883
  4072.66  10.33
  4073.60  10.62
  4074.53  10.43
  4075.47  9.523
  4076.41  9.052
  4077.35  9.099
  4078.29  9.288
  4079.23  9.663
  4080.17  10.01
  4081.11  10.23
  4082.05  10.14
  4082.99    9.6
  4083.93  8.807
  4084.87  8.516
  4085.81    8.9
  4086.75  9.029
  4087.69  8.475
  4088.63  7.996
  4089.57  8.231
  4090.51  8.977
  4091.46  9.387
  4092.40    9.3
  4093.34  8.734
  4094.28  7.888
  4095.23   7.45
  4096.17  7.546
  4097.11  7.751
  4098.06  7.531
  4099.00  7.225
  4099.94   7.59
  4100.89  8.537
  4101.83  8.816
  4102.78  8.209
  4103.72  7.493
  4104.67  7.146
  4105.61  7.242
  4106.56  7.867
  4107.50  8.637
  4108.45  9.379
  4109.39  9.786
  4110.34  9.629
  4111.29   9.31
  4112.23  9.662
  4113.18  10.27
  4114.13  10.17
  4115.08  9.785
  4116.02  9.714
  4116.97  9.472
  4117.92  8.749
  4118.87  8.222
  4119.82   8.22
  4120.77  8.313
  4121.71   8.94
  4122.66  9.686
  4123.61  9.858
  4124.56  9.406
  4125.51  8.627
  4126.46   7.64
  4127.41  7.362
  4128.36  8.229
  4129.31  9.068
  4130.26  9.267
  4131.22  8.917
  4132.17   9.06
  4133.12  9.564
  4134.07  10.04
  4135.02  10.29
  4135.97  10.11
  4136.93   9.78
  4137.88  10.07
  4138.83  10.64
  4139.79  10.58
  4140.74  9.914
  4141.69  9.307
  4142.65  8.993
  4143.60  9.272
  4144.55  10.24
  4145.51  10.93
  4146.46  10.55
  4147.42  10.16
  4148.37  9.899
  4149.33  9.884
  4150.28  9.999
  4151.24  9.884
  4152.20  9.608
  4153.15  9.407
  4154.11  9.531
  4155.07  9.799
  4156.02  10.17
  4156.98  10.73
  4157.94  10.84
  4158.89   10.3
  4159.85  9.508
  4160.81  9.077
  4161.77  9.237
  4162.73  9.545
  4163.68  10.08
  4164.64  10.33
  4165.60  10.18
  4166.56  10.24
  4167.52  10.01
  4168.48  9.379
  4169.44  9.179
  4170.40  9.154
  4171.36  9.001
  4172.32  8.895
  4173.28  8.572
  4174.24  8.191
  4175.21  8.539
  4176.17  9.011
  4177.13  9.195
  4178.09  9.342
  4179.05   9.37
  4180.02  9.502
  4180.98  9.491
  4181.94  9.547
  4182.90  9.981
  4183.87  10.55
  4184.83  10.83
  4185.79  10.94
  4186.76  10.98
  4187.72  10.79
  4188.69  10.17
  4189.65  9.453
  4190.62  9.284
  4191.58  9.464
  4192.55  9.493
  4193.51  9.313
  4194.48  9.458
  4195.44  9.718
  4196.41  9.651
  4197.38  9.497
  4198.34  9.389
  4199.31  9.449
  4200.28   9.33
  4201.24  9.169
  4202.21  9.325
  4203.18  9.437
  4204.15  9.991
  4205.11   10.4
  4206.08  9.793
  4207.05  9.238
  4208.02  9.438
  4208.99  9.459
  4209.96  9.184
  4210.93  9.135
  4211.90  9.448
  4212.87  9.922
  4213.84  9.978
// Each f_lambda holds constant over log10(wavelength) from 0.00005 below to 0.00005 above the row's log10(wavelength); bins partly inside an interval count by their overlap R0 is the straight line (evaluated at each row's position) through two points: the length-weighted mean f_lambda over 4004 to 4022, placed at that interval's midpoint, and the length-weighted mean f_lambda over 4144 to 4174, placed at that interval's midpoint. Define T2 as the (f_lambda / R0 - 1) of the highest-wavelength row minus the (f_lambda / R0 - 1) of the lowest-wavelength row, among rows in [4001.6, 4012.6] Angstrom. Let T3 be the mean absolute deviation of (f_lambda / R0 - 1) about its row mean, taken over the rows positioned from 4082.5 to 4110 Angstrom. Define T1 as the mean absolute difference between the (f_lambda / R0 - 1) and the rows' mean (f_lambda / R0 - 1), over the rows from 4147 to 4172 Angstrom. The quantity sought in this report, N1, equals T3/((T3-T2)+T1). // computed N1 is -0.4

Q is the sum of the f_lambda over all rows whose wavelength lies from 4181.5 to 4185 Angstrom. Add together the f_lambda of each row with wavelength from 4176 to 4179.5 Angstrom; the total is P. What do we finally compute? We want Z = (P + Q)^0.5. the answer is 8.8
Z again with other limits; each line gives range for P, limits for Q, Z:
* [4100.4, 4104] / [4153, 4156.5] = 8.5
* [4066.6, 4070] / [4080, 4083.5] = 8.9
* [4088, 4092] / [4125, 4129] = 8.2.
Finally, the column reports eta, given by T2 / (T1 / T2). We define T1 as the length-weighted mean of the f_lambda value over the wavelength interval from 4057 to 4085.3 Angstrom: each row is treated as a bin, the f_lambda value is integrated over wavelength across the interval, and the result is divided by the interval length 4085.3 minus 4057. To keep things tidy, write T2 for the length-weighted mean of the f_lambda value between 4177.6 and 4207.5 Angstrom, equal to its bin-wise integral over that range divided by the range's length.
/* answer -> 9.95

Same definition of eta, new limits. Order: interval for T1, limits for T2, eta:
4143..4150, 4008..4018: 9.88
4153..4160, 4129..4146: 9.50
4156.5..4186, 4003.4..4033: 8.84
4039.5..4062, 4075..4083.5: 9.89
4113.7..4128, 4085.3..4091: 8.28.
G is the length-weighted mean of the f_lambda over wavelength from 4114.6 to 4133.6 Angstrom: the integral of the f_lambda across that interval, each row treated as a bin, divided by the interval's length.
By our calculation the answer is 8.9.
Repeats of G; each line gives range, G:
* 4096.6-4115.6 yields 8.6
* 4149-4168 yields 9.9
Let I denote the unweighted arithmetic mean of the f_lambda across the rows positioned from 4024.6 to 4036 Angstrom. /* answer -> 8.8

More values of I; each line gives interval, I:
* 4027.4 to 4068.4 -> 9.3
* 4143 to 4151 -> 10.1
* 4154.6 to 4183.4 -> 9.5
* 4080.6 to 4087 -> 9.3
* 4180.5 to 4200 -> 9.9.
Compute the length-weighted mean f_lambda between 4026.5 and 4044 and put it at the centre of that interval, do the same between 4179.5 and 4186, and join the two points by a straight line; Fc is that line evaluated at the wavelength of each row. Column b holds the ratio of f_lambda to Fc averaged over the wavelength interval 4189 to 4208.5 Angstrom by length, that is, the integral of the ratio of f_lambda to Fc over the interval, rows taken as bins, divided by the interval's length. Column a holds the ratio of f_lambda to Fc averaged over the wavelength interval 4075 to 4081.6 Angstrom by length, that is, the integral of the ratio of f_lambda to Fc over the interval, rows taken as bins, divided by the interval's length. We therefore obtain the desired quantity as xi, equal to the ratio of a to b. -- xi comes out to 1.07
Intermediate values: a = 1.00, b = 0.94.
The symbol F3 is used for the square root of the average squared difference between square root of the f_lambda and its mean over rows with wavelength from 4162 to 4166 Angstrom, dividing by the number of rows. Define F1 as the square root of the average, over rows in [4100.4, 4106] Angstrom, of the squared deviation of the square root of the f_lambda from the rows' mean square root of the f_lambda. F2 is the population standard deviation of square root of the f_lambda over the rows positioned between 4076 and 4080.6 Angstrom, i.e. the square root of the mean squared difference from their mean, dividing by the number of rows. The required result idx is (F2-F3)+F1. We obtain 0.13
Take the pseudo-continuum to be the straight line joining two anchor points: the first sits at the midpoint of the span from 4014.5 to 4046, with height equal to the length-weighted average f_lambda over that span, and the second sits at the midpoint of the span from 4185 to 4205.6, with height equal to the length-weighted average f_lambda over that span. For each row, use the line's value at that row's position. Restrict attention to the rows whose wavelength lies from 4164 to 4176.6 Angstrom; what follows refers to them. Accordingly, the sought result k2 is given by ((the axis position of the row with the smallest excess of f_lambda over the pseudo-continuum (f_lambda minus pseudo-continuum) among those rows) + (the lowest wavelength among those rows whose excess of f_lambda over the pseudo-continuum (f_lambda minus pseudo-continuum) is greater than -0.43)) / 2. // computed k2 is 4169.4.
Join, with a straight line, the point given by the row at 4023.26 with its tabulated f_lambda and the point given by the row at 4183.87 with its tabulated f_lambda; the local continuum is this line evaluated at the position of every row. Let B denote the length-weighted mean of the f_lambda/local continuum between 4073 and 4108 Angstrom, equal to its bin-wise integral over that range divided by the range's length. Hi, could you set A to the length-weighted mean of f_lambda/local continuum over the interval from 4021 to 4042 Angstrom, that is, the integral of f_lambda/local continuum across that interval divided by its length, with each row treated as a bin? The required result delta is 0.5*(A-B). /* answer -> 0.04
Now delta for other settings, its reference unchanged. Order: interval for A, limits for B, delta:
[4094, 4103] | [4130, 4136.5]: -0.08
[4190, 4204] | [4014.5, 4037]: -0.03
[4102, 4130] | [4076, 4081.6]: -0.04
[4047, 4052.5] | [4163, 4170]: -0.01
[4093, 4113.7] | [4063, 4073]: -0.07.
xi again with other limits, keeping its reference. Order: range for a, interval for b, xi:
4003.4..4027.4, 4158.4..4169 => 1.03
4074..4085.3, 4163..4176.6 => 1.07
